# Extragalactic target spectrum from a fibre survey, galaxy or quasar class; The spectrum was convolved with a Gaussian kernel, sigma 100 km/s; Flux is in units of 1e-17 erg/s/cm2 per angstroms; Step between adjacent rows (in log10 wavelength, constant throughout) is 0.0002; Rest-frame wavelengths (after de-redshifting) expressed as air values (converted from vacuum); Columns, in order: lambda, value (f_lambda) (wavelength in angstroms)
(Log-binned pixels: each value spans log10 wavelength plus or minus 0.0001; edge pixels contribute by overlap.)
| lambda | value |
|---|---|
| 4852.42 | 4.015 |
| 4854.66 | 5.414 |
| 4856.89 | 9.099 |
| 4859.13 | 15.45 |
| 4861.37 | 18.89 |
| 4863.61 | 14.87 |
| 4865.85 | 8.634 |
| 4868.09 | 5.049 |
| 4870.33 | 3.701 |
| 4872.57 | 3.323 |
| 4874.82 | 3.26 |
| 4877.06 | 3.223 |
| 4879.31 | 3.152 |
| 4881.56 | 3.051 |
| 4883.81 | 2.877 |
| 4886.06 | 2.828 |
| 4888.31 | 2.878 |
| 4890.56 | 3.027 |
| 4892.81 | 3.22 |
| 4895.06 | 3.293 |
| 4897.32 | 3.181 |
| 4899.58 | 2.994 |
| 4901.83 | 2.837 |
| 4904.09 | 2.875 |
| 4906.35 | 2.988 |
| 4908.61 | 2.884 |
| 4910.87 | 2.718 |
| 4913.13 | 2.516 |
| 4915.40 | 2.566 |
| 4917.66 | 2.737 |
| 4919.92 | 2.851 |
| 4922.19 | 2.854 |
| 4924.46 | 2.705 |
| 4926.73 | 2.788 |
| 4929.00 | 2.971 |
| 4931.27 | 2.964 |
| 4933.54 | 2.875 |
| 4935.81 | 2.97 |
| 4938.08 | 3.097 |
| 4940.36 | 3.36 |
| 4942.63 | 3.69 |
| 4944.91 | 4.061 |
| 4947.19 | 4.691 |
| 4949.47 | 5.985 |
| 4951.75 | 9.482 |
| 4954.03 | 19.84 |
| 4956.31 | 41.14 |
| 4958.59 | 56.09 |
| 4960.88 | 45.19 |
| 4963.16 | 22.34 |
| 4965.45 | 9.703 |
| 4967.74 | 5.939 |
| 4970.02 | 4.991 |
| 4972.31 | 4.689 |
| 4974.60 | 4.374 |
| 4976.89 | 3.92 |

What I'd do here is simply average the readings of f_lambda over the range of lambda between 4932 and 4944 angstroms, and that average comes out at 3.2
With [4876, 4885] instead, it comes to 3.1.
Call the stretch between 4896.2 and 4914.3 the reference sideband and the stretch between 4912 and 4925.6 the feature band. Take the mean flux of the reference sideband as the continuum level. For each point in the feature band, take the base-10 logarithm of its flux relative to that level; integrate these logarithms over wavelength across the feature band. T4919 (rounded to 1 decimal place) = -0.4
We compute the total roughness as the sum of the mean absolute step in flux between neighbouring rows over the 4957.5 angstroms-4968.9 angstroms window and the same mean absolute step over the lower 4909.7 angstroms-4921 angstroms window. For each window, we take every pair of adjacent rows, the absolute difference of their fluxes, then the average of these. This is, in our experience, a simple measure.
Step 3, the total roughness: 12.7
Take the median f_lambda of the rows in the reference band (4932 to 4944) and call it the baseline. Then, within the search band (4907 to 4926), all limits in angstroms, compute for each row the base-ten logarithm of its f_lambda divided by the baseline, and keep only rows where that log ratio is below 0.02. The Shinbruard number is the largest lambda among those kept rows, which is 4924.46 angstroms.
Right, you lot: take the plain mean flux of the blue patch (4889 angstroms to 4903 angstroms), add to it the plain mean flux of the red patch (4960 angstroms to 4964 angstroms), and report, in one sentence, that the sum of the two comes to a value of 37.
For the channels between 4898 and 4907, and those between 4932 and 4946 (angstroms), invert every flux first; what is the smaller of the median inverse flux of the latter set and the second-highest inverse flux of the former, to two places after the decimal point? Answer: 0.31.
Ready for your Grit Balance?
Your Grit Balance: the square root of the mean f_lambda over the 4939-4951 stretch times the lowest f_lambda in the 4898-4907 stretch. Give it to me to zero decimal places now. 4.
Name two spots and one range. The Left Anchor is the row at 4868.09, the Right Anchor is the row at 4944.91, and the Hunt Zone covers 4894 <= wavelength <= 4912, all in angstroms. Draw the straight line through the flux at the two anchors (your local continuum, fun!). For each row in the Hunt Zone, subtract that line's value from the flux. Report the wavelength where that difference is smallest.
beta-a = 4910.87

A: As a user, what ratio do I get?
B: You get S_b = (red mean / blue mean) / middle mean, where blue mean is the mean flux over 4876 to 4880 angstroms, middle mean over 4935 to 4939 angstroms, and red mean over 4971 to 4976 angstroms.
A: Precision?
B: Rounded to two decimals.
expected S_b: 0.47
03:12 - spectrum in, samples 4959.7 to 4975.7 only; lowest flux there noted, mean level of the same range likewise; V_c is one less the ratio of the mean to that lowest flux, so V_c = -2.2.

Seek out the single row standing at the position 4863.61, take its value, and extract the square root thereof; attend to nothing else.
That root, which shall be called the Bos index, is 3.86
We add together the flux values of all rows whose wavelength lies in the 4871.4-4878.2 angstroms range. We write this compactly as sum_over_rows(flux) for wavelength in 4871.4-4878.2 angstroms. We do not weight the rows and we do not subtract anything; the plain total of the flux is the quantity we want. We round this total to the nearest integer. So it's 10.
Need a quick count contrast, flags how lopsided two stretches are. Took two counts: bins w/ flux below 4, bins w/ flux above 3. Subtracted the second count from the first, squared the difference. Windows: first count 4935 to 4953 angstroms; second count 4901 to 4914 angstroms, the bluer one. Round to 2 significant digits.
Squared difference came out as 16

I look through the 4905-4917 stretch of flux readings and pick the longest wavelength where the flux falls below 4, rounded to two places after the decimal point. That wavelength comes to 4915.40 angstroms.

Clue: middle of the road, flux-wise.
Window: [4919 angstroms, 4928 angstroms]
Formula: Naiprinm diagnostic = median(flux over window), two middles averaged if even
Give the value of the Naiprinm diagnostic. 2.8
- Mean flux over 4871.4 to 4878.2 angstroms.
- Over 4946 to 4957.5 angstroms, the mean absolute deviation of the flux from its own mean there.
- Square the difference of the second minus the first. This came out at 66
